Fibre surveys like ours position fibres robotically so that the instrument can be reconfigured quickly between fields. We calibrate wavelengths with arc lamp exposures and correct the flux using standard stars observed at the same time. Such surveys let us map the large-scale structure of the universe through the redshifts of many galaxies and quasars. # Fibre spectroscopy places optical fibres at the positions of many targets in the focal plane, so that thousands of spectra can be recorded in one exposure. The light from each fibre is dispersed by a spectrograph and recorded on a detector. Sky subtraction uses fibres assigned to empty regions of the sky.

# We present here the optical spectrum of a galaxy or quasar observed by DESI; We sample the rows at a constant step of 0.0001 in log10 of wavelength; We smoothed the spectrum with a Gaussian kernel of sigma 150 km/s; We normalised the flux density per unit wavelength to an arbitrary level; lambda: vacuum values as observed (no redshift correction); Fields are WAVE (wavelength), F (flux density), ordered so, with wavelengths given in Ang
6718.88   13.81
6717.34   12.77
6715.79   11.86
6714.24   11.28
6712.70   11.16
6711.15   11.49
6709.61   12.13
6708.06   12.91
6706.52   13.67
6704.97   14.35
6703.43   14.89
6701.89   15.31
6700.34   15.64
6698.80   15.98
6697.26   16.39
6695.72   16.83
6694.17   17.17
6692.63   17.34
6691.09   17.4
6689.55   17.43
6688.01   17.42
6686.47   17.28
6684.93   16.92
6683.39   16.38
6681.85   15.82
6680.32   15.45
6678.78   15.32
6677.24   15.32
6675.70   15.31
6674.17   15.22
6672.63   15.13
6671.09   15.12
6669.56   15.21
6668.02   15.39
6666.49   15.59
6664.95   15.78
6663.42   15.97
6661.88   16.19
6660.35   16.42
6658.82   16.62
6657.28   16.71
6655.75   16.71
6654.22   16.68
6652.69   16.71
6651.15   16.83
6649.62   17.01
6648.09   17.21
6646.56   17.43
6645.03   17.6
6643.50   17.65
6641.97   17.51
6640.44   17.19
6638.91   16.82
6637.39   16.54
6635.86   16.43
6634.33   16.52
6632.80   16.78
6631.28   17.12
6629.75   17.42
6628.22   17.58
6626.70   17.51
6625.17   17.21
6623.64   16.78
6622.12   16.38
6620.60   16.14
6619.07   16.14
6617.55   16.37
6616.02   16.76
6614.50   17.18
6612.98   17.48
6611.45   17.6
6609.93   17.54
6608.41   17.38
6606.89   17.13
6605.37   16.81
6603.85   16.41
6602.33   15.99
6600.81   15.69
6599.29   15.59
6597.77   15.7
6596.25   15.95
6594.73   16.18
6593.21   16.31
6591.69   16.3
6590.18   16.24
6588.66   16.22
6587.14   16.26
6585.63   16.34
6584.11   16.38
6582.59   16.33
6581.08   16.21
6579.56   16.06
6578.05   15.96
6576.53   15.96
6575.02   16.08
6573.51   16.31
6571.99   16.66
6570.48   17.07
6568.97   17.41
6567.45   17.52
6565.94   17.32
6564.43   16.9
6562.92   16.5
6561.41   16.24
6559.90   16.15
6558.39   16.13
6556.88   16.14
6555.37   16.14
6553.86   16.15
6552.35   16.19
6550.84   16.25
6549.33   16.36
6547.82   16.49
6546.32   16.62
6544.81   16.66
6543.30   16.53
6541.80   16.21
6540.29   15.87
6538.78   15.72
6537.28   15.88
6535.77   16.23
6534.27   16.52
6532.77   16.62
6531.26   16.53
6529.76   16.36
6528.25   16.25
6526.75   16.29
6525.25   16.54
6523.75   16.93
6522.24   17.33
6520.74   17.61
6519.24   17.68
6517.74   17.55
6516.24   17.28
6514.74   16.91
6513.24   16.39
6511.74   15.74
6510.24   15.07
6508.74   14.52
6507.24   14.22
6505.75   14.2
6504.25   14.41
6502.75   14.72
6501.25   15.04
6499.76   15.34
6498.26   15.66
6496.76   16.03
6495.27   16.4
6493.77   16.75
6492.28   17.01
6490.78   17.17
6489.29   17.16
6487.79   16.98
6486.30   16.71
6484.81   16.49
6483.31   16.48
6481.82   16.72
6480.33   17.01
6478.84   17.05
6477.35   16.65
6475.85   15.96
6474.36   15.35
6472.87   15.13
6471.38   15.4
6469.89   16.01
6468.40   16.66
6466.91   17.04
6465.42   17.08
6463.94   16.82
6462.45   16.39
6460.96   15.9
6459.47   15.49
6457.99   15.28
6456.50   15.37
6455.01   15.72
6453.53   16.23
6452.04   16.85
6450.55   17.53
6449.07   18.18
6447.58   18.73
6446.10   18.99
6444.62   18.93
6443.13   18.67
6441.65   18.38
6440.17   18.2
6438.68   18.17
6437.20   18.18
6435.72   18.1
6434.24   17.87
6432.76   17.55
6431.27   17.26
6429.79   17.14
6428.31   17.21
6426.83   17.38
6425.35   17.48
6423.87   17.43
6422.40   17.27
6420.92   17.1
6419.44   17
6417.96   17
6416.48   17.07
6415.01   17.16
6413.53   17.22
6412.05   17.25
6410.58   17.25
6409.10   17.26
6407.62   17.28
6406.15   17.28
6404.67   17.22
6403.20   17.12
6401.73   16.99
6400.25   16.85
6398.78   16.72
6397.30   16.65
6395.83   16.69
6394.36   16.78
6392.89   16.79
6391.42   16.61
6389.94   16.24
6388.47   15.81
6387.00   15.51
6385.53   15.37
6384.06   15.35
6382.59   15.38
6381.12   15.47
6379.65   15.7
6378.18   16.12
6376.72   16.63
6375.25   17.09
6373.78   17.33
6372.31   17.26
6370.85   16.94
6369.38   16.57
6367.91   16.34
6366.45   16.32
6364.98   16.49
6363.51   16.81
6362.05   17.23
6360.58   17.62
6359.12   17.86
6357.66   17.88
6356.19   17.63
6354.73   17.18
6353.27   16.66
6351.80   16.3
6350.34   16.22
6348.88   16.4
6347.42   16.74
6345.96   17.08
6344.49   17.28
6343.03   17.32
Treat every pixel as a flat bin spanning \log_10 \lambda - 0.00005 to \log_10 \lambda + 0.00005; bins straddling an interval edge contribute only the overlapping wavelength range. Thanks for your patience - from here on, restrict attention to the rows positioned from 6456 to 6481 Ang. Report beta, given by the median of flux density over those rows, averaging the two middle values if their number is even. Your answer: 16.0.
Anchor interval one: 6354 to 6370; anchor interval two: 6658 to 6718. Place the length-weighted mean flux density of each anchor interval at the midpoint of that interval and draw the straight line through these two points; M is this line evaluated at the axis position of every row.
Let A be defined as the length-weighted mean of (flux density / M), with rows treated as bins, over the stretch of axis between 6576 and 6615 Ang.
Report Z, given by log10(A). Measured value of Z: 0.018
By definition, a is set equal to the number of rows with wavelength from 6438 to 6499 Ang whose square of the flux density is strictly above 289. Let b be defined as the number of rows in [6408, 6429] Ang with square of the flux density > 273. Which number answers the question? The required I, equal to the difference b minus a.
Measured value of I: -2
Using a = 16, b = 14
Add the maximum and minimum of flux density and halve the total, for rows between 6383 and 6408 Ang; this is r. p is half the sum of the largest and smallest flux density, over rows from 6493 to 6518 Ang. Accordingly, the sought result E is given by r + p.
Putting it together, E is 32.2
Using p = 15.9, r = 16.3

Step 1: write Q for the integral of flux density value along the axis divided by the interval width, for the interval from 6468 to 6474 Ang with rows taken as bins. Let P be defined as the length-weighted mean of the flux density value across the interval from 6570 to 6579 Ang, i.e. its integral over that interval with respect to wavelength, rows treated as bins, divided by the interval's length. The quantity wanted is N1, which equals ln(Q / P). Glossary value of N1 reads -0.04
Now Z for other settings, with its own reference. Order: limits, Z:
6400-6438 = 0.014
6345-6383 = -0.008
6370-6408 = -0.011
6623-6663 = 0.039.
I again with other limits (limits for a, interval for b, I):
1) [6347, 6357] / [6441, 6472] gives 10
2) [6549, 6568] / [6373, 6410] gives 14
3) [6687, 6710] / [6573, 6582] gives -5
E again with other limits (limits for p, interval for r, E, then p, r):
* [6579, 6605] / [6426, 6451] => 34.1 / 16.0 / 18.1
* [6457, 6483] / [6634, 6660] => 33.1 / 16.1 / 17.0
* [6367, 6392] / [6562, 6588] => 33.1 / 16.3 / 16.7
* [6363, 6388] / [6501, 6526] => 32.3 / 16.3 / 15.9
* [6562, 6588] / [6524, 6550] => 32.9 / 16.7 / 16.2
